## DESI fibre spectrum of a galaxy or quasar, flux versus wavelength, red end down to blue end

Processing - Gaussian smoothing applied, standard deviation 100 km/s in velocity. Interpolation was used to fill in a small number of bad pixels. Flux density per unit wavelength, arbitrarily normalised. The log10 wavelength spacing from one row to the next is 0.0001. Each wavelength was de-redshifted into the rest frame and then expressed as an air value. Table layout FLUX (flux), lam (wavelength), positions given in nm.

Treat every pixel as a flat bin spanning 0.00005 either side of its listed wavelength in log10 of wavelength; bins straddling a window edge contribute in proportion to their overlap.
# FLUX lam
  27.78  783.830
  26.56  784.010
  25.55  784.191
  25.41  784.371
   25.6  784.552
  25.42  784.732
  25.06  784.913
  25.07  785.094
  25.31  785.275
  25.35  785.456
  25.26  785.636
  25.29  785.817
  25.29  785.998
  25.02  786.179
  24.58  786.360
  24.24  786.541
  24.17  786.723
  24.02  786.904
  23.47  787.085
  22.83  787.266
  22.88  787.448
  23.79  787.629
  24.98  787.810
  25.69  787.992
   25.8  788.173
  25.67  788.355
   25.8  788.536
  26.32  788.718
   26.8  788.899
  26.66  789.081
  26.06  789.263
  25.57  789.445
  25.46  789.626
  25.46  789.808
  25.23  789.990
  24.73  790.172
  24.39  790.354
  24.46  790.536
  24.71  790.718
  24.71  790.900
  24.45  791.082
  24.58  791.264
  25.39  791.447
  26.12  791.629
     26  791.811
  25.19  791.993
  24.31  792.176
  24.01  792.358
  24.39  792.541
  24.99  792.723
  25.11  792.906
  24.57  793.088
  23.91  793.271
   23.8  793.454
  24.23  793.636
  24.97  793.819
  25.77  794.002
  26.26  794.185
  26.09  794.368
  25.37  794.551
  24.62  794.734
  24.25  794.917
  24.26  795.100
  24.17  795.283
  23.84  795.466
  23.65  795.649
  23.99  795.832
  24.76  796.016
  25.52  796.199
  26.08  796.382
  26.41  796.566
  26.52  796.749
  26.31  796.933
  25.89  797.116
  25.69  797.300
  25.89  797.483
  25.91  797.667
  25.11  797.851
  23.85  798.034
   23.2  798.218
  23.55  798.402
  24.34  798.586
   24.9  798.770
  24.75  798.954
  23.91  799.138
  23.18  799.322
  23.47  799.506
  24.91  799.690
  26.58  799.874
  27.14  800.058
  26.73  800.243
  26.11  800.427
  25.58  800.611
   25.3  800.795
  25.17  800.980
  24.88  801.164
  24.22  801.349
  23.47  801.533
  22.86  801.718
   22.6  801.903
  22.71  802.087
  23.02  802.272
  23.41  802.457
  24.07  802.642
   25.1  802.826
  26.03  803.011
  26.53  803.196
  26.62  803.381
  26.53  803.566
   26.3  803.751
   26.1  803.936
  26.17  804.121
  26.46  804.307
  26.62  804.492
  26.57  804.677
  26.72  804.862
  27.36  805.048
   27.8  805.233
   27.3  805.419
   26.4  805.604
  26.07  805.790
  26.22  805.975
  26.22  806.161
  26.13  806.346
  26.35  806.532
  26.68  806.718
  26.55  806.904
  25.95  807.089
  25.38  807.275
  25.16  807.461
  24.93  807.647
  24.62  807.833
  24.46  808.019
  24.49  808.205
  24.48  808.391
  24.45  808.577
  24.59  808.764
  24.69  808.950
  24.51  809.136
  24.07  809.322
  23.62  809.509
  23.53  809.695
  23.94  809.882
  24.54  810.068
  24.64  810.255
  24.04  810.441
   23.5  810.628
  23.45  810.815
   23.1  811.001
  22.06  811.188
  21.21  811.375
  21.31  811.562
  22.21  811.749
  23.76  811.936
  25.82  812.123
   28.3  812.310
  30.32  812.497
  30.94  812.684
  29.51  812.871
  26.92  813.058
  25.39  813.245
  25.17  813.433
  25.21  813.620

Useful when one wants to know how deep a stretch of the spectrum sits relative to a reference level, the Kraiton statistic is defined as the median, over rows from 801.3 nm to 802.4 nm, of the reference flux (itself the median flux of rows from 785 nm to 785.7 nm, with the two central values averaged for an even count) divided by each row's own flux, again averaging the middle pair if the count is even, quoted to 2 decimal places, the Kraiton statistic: 1.10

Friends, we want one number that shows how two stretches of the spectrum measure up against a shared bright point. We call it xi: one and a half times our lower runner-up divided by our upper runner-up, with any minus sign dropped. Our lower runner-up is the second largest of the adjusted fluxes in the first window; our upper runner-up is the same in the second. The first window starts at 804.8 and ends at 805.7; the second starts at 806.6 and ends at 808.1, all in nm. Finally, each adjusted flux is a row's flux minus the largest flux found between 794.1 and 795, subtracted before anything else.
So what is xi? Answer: 5.7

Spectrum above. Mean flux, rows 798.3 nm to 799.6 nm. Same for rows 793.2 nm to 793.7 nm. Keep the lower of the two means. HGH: 24.0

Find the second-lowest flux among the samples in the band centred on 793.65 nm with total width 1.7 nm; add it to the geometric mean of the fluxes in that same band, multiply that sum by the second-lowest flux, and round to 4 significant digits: 1168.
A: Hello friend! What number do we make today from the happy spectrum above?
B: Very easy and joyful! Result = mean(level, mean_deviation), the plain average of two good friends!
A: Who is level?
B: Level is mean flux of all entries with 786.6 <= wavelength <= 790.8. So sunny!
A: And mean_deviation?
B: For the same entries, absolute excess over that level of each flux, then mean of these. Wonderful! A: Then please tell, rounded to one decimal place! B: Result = 13.0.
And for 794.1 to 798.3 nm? 13.0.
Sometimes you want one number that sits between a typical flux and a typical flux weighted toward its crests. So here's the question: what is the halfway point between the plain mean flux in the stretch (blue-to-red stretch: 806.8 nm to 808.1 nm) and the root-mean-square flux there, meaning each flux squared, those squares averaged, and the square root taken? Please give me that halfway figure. 25.3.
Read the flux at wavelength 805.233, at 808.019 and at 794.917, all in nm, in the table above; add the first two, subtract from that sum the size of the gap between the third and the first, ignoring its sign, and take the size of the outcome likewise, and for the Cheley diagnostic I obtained 48.7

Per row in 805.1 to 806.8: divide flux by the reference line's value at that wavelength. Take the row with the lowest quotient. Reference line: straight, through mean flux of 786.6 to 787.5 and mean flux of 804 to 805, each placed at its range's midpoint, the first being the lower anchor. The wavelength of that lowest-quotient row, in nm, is 806.346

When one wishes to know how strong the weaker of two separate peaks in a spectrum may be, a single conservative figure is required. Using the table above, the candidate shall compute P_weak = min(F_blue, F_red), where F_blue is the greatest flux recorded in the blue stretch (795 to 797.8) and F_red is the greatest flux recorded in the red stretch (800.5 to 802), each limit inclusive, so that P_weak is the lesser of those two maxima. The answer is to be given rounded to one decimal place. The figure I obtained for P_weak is 25.6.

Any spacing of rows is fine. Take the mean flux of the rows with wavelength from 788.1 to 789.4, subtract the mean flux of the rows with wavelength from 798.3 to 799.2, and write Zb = 1.9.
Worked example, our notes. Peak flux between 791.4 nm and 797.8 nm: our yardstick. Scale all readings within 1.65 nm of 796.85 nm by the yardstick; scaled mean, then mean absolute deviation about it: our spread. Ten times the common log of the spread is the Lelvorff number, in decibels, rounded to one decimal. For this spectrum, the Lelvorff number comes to -14.2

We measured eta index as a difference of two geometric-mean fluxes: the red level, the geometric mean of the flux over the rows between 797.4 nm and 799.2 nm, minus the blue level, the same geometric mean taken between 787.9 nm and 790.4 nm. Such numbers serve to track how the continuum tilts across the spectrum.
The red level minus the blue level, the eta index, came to -1.2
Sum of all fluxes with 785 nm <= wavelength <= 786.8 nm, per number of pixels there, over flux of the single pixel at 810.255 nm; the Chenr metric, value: 1.01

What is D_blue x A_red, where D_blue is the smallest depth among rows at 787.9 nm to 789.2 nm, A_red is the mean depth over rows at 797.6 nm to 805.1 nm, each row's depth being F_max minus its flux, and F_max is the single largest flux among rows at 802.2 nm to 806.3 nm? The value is 3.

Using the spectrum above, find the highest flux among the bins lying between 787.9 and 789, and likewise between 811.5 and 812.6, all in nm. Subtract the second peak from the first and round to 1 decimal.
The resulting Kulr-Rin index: -3.5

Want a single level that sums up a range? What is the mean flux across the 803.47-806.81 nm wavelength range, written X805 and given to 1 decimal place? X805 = 26.6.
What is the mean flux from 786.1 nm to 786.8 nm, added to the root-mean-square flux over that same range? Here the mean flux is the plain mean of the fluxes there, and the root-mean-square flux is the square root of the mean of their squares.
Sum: 49.0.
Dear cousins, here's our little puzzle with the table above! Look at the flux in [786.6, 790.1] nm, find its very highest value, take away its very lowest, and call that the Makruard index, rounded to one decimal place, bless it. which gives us 4.0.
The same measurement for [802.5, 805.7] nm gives 3.7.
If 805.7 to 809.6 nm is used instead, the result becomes 3.1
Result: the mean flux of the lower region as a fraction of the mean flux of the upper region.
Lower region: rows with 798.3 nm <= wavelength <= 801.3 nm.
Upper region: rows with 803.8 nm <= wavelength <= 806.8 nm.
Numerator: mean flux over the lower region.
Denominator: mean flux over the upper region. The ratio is 0.94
